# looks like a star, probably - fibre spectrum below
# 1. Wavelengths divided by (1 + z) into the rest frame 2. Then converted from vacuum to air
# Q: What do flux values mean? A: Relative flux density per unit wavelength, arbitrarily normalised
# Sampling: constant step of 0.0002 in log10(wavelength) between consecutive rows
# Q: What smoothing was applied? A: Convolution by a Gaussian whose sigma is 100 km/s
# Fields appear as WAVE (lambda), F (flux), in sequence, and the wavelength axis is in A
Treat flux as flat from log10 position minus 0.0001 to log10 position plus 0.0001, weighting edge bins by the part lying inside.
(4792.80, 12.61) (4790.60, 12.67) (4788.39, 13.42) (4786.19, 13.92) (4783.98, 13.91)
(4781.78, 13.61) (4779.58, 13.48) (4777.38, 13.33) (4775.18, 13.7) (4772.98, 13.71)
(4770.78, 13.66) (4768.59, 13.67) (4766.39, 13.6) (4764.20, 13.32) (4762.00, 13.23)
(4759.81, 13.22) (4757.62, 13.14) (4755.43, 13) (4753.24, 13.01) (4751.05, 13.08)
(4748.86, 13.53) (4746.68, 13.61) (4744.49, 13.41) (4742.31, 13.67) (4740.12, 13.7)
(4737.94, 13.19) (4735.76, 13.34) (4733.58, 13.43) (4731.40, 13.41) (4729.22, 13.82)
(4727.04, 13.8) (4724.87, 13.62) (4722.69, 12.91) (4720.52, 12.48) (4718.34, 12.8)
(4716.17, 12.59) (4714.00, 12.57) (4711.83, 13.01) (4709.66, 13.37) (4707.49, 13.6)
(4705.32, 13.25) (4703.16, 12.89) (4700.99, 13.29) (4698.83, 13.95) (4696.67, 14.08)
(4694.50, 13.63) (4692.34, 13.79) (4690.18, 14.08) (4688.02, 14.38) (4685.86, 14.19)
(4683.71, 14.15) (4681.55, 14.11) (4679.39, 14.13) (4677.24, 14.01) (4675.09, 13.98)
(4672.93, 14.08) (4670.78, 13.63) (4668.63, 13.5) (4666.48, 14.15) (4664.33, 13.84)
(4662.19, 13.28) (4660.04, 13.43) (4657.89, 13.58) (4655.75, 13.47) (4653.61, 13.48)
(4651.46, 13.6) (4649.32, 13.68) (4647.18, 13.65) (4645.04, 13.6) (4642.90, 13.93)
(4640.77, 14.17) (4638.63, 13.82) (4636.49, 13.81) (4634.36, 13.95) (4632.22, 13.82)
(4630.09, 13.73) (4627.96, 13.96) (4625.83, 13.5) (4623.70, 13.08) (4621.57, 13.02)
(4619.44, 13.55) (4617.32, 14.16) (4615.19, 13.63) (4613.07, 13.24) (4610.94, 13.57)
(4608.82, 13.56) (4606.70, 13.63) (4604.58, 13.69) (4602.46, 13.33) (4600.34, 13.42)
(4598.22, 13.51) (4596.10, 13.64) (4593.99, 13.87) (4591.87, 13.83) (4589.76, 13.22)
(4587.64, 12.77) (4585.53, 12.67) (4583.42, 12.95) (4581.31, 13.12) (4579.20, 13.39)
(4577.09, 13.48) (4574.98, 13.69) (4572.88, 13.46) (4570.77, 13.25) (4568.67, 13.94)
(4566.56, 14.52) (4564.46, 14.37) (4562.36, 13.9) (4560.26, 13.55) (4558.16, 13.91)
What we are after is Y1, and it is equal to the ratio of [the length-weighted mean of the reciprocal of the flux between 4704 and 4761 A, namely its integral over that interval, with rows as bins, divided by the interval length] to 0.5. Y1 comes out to 0.1511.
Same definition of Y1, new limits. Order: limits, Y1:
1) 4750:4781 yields 0.1496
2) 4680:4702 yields 0.1432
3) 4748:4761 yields 0.1520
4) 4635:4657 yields 0.1458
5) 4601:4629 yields 0.1479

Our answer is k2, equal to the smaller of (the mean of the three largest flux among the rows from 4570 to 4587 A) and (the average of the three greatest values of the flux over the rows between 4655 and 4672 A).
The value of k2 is 13.54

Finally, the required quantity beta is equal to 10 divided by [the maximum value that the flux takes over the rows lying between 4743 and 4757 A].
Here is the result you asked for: 0.735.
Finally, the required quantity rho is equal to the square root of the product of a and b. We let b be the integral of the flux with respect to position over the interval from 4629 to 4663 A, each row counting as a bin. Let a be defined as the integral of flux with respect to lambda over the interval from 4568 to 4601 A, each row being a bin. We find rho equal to 453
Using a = 442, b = 465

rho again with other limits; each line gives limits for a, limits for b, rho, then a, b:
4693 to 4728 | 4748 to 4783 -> 466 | 464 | 469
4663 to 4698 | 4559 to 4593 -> 474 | 489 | 459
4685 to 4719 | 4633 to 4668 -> 469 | 458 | 480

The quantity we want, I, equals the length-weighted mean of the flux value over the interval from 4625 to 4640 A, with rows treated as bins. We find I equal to 13.8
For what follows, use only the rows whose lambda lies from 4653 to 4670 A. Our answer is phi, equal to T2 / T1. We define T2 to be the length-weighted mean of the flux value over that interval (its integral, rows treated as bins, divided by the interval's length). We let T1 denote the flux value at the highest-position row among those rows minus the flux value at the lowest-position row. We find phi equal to 680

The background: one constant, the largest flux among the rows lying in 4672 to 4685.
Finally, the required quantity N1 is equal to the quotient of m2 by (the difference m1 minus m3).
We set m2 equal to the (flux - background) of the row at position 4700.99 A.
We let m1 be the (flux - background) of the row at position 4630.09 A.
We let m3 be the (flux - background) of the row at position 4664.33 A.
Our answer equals 7.8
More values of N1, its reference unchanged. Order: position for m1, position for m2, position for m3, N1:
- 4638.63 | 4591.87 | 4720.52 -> -0.2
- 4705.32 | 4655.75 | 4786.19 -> 1.0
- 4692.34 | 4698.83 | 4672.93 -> 0.7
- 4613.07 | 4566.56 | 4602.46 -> -4.1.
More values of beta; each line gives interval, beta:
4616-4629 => 0.706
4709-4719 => 0.748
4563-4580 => 0.689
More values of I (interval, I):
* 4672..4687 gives 14.1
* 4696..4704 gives 13.6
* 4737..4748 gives 13.5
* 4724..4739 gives 13.5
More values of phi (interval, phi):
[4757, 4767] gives 29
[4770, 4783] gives -272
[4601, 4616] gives 45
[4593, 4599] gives -38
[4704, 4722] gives -17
